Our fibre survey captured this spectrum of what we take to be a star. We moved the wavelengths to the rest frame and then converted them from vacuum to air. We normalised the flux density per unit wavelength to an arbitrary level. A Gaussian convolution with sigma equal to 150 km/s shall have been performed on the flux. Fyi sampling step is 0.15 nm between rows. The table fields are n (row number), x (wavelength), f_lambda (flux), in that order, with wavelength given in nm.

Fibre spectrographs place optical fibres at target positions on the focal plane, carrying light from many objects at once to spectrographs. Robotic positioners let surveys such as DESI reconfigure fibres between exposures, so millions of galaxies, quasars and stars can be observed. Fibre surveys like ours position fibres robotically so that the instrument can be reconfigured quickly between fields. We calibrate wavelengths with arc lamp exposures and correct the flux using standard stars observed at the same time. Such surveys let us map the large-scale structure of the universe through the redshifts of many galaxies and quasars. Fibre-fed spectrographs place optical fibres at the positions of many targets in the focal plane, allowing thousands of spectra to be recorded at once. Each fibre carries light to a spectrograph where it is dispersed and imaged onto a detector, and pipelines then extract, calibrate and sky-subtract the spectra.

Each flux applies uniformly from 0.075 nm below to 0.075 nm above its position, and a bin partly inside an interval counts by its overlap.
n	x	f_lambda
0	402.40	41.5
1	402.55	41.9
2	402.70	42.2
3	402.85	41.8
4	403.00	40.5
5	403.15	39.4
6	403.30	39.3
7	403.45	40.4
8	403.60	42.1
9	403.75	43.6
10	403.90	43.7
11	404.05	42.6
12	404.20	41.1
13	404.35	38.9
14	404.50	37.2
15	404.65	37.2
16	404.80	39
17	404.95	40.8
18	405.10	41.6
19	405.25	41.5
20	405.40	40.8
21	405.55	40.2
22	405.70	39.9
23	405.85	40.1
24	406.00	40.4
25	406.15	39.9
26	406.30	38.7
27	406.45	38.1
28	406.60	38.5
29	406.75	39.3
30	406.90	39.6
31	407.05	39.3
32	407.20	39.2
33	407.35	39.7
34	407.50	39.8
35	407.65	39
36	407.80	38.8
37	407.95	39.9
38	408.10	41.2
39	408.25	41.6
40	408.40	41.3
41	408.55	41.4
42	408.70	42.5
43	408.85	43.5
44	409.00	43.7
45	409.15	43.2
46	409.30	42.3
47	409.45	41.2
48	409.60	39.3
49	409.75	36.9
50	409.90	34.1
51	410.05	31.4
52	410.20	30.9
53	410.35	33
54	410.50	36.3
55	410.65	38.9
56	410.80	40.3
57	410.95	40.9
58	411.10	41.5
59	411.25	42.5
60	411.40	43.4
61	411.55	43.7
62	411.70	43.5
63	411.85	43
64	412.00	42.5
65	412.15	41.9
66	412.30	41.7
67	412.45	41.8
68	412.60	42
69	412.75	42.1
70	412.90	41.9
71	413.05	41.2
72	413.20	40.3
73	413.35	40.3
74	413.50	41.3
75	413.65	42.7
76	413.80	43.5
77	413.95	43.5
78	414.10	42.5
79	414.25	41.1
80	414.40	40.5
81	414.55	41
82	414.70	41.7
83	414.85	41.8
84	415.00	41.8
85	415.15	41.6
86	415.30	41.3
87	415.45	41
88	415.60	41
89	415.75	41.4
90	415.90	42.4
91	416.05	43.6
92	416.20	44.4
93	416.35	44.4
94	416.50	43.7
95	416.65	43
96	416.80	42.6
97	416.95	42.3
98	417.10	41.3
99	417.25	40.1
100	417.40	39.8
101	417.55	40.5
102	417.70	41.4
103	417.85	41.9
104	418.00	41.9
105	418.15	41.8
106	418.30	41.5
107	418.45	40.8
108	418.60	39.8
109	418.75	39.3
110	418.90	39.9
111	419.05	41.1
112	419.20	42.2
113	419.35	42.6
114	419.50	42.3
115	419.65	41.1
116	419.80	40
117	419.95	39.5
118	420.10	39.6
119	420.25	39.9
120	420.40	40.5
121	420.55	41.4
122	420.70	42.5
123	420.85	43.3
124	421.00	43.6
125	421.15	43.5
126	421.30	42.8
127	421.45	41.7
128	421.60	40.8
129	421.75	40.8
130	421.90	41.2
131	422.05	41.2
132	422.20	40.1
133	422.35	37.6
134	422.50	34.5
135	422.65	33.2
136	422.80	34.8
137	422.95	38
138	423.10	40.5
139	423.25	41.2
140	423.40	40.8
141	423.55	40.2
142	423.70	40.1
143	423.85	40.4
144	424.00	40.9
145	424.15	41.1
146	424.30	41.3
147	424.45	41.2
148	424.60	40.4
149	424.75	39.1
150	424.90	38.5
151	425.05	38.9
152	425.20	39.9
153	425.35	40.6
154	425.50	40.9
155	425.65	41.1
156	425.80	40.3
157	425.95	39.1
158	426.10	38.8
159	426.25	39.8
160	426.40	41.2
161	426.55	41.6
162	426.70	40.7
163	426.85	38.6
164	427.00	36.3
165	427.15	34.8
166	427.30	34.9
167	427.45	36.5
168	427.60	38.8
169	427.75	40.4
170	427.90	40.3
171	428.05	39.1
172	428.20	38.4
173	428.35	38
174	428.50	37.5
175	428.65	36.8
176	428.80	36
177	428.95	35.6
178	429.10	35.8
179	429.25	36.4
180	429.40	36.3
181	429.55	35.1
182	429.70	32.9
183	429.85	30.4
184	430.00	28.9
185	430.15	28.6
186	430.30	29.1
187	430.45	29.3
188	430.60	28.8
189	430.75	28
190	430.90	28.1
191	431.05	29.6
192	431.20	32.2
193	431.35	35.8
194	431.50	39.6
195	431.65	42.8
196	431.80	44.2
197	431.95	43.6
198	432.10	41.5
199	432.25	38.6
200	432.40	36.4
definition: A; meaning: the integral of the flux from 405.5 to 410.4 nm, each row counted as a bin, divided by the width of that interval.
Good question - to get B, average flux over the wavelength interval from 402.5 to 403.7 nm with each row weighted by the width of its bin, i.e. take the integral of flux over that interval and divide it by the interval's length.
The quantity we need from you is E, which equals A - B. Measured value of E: -2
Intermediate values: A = 39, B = 41.0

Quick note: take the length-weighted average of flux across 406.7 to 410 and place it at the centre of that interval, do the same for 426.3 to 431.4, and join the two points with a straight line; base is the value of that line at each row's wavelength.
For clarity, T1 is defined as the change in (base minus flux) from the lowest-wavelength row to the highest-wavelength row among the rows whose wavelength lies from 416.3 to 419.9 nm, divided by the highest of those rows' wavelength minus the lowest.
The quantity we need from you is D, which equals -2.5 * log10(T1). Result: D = -0.02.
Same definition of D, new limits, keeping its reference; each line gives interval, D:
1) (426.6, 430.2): -1.28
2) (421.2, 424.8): 0.22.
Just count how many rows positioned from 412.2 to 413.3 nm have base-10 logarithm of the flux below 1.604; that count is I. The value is 0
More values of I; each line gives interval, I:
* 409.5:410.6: 7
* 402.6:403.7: 2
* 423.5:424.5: 1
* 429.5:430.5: 7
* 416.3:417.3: 1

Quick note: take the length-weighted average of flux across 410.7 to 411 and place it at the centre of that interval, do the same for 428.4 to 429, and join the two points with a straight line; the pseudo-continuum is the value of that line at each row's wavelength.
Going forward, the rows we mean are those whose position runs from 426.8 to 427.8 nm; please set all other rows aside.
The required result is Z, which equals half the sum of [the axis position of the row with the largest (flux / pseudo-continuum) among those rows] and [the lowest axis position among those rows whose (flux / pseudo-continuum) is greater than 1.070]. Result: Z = 427.75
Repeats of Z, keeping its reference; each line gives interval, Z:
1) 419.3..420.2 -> 419.35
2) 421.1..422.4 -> 421.15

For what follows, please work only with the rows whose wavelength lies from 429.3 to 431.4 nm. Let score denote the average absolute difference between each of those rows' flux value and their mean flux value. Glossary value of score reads 2.5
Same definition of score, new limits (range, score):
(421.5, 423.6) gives 2.4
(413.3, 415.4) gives 0.8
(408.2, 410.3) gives 3.6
